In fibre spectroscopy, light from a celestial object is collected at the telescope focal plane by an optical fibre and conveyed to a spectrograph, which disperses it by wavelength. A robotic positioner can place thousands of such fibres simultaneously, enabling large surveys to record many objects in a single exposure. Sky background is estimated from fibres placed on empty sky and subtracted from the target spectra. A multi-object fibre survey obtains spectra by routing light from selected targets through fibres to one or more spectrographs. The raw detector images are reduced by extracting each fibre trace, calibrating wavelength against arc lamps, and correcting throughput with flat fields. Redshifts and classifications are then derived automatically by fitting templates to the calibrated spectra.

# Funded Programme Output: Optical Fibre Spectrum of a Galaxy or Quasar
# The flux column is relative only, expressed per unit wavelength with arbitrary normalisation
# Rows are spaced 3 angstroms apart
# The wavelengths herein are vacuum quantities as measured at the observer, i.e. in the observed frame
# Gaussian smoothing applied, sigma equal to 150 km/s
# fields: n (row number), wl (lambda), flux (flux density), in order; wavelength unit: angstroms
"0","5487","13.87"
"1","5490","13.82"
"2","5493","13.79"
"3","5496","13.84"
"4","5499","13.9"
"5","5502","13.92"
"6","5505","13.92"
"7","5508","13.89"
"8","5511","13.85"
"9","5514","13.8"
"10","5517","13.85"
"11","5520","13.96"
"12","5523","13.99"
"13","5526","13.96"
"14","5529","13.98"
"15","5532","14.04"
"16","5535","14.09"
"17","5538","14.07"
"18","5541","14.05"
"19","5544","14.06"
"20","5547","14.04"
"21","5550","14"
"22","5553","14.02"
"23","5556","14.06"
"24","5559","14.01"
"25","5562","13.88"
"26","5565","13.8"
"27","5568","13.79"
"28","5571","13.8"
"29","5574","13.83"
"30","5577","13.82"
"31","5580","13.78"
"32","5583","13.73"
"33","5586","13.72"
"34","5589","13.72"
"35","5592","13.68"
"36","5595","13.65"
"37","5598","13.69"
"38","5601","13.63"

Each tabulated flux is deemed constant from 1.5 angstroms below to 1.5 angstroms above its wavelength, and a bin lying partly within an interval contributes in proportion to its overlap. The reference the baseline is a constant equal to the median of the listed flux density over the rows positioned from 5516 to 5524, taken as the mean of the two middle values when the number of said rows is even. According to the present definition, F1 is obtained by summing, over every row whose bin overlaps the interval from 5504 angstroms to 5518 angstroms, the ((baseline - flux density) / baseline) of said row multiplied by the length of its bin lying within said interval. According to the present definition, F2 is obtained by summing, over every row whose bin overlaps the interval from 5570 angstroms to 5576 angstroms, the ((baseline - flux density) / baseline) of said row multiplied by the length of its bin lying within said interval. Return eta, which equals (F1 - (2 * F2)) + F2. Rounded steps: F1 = 0.10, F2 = 0.06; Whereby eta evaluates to 0.04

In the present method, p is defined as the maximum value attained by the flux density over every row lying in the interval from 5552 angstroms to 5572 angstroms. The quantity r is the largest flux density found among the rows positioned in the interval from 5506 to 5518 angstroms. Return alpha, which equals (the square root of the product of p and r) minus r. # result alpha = 0.085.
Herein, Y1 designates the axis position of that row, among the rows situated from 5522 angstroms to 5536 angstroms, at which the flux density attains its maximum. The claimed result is 5535 angstroms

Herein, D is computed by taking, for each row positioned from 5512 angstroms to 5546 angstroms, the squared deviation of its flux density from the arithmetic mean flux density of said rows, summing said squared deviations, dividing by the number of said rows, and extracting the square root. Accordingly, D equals 0.09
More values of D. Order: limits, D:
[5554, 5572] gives 0.11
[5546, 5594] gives 0.12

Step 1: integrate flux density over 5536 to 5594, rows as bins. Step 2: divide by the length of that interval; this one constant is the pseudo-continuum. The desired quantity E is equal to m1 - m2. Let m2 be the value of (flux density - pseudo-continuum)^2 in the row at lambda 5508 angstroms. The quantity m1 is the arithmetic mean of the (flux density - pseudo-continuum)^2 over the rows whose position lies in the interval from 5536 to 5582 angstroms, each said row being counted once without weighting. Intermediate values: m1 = 0.016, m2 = 0.000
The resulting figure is 0.015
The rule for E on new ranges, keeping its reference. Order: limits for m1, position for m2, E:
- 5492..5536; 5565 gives 0.000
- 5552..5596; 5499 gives 0.019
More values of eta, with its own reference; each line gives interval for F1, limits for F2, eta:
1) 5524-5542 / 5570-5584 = -0.26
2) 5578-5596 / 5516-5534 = 0.32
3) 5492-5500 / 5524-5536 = 0.11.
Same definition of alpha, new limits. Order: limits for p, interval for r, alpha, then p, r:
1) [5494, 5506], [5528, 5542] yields -0.085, 13.92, 14.09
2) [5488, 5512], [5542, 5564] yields -0.070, 13.92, 14.06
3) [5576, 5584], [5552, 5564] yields -0.121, 13.82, 14.06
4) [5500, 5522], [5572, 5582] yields 0.065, 13.96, 13.83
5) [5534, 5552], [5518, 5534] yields 0.025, 14.09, 14.04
